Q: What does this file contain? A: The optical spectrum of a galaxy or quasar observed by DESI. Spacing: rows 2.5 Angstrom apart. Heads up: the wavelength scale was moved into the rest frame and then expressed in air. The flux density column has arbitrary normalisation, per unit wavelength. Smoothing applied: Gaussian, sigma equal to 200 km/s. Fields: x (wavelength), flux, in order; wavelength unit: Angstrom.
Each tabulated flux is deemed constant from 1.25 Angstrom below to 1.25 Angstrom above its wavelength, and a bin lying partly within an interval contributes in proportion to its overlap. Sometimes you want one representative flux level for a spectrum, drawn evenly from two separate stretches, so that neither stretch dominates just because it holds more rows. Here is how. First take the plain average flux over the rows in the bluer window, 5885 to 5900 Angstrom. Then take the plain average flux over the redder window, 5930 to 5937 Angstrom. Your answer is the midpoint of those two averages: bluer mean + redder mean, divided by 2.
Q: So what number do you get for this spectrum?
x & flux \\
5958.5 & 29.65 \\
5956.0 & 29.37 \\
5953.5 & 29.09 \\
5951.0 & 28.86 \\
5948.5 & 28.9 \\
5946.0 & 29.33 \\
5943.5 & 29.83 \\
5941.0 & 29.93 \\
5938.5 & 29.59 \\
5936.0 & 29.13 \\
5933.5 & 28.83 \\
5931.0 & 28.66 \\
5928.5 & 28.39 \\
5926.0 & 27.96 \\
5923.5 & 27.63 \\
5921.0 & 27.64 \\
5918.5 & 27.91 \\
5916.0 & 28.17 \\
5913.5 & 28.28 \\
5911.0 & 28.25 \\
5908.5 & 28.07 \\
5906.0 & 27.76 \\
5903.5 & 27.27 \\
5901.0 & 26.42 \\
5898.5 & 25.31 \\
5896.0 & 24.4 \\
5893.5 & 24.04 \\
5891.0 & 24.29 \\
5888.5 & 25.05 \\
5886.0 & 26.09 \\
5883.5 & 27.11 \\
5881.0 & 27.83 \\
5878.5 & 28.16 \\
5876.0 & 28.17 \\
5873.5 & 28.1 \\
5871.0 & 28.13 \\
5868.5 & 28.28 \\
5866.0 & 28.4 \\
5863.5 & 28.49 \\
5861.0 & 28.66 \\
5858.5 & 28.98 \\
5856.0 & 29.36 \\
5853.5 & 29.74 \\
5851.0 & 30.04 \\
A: 26.9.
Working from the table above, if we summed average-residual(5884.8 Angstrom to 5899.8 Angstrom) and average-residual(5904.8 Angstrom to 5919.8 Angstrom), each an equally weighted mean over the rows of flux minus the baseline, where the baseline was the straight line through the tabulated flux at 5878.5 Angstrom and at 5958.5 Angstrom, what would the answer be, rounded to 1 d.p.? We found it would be -4.3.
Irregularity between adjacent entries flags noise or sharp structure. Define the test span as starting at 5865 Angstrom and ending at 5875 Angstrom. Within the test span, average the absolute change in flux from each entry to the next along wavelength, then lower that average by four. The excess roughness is -3.90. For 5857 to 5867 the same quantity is -3.81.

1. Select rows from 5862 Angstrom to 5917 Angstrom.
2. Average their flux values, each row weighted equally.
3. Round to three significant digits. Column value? 27.1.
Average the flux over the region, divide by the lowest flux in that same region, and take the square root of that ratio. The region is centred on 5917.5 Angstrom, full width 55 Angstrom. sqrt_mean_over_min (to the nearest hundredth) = 1.07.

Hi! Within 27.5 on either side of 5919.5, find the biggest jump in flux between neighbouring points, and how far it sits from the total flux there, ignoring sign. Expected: 612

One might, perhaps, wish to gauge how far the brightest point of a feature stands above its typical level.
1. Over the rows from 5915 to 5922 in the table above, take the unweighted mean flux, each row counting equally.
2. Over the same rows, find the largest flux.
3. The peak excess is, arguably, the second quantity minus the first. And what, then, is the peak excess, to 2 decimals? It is 0.26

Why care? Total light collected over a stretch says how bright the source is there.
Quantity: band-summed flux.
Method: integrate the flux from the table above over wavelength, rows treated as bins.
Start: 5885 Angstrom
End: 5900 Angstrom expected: 373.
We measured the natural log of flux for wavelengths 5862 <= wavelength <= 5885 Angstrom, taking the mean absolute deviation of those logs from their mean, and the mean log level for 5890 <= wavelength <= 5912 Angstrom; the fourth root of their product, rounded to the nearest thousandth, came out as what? 0.421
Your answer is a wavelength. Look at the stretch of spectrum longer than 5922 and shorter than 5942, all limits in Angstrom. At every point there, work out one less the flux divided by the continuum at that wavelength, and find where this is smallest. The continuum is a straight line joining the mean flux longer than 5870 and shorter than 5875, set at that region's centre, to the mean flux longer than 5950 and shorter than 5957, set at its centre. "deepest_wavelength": 5941.0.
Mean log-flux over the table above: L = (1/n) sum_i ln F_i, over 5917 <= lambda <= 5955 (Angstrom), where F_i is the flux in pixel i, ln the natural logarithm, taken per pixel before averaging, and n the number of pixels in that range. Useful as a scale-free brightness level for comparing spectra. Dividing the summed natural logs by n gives 3.36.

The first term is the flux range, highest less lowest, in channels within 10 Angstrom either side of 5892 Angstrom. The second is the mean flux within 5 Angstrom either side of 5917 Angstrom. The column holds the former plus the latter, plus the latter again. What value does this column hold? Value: 59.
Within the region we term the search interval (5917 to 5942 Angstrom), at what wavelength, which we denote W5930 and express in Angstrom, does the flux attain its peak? 5941.0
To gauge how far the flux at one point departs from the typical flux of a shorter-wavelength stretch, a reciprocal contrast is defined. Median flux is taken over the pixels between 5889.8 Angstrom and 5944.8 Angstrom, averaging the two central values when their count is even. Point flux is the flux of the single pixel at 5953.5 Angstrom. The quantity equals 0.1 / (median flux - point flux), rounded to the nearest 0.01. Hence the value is -0.09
